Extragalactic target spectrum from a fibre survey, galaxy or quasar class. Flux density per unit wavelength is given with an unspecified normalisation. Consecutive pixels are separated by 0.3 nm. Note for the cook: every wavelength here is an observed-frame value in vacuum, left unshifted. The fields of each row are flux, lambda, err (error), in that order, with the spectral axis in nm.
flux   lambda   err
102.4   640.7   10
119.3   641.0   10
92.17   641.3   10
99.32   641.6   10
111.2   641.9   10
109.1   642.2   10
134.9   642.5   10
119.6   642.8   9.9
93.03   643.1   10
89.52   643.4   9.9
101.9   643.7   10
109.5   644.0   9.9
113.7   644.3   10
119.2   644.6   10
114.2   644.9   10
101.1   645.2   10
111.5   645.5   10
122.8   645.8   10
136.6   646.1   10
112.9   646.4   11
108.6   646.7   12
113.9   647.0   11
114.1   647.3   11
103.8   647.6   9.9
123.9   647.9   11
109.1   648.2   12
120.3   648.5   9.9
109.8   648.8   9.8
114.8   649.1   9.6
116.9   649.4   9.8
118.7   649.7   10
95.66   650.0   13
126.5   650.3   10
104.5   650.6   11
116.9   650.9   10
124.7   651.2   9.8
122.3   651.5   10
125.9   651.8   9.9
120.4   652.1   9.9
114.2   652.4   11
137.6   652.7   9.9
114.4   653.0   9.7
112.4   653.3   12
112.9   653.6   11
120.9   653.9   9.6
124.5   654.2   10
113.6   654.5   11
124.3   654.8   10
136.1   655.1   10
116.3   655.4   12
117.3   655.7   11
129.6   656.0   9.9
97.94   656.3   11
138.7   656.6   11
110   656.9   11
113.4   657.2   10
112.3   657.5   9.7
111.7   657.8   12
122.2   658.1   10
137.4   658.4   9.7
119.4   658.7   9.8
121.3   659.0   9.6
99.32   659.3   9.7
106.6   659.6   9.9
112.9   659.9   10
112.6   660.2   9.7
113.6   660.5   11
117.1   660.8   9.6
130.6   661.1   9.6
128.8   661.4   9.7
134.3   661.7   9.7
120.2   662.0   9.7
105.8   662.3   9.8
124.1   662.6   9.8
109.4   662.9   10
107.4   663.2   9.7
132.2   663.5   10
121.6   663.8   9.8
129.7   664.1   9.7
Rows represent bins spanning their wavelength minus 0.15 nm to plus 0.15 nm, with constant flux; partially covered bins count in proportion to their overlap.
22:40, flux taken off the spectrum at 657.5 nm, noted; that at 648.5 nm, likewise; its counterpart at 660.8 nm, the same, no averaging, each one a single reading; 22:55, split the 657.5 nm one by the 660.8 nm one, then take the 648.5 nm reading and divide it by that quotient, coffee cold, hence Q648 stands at 125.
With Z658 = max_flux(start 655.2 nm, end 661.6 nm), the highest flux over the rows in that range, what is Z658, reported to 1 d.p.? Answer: 138.7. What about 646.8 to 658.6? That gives 138.7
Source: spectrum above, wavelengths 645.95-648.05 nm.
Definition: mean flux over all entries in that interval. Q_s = 116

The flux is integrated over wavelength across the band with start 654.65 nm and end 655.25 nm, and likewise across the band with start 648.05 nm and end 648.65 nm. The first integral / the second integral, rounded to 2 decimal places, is 1.14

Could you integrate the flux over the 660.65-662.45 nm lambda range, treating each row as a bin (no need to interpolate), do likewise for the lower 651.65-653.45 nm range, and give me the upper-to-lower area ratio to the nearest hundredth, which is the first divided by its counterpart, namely 1.02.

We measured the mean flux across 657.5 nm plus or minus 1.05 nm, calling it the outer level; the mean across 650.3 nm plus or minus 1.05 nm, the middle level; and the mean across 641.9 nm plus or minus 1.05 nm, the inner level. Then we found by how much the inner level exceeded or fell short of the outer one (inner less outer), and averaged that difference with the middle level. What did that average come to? 53.1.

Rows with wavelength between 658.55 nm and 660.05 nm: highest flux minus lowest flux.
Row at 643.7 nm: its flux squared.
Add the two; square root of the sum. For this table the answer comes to 102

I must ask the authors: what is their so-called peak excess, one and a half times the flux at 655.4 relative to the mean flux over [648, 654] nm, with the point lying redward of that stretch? 1.49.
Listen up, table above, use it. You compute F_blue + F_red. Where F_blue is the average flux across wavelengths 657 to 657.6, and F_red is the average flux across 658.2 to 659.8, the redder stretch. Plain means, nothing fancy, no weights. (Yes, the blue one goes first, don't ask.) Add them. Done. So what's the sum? 230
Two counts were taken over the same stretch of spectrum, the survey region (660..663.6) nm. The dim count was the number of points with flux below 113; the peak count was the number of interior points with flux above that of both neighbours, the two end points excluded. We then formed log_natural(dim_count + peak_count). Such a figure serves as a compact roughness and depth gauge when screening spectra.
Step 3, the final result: 1.95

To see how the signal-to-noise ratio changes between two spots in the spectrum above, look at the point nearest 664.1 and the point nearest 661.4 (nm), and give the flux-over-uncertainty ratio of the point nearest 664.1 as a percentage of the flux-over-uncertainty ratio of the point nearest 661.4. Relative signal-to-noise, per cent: 101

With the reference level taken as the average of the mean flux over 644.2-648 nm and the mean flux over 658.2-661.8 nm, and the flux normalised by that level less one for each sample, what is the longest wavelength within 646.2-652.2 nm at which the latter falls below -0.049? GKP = 650.6 nm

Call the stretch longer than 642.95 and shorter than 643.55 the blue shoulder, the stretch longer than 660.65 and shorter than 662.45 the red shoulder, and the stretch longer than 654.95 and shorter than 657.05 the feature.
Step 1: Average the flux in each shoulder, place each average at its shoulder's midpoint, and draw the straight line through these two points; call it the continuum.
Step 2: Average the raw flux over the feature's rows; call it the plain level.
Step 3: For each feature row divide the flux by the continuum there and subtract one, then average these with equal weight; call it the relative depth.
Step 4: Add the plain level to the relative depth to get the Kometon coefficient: 121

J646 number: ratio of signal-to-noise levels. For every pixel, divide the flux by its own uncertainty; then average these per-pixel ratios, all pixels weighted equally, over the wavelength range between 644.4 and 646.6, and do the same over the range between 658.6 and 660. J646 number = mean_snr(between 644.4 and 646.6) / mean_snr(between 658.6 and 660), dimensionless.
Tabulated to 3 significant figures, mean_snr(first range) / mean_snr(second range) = 1.01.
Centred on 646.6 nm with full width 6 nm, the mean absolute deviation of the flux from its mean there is 5.7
